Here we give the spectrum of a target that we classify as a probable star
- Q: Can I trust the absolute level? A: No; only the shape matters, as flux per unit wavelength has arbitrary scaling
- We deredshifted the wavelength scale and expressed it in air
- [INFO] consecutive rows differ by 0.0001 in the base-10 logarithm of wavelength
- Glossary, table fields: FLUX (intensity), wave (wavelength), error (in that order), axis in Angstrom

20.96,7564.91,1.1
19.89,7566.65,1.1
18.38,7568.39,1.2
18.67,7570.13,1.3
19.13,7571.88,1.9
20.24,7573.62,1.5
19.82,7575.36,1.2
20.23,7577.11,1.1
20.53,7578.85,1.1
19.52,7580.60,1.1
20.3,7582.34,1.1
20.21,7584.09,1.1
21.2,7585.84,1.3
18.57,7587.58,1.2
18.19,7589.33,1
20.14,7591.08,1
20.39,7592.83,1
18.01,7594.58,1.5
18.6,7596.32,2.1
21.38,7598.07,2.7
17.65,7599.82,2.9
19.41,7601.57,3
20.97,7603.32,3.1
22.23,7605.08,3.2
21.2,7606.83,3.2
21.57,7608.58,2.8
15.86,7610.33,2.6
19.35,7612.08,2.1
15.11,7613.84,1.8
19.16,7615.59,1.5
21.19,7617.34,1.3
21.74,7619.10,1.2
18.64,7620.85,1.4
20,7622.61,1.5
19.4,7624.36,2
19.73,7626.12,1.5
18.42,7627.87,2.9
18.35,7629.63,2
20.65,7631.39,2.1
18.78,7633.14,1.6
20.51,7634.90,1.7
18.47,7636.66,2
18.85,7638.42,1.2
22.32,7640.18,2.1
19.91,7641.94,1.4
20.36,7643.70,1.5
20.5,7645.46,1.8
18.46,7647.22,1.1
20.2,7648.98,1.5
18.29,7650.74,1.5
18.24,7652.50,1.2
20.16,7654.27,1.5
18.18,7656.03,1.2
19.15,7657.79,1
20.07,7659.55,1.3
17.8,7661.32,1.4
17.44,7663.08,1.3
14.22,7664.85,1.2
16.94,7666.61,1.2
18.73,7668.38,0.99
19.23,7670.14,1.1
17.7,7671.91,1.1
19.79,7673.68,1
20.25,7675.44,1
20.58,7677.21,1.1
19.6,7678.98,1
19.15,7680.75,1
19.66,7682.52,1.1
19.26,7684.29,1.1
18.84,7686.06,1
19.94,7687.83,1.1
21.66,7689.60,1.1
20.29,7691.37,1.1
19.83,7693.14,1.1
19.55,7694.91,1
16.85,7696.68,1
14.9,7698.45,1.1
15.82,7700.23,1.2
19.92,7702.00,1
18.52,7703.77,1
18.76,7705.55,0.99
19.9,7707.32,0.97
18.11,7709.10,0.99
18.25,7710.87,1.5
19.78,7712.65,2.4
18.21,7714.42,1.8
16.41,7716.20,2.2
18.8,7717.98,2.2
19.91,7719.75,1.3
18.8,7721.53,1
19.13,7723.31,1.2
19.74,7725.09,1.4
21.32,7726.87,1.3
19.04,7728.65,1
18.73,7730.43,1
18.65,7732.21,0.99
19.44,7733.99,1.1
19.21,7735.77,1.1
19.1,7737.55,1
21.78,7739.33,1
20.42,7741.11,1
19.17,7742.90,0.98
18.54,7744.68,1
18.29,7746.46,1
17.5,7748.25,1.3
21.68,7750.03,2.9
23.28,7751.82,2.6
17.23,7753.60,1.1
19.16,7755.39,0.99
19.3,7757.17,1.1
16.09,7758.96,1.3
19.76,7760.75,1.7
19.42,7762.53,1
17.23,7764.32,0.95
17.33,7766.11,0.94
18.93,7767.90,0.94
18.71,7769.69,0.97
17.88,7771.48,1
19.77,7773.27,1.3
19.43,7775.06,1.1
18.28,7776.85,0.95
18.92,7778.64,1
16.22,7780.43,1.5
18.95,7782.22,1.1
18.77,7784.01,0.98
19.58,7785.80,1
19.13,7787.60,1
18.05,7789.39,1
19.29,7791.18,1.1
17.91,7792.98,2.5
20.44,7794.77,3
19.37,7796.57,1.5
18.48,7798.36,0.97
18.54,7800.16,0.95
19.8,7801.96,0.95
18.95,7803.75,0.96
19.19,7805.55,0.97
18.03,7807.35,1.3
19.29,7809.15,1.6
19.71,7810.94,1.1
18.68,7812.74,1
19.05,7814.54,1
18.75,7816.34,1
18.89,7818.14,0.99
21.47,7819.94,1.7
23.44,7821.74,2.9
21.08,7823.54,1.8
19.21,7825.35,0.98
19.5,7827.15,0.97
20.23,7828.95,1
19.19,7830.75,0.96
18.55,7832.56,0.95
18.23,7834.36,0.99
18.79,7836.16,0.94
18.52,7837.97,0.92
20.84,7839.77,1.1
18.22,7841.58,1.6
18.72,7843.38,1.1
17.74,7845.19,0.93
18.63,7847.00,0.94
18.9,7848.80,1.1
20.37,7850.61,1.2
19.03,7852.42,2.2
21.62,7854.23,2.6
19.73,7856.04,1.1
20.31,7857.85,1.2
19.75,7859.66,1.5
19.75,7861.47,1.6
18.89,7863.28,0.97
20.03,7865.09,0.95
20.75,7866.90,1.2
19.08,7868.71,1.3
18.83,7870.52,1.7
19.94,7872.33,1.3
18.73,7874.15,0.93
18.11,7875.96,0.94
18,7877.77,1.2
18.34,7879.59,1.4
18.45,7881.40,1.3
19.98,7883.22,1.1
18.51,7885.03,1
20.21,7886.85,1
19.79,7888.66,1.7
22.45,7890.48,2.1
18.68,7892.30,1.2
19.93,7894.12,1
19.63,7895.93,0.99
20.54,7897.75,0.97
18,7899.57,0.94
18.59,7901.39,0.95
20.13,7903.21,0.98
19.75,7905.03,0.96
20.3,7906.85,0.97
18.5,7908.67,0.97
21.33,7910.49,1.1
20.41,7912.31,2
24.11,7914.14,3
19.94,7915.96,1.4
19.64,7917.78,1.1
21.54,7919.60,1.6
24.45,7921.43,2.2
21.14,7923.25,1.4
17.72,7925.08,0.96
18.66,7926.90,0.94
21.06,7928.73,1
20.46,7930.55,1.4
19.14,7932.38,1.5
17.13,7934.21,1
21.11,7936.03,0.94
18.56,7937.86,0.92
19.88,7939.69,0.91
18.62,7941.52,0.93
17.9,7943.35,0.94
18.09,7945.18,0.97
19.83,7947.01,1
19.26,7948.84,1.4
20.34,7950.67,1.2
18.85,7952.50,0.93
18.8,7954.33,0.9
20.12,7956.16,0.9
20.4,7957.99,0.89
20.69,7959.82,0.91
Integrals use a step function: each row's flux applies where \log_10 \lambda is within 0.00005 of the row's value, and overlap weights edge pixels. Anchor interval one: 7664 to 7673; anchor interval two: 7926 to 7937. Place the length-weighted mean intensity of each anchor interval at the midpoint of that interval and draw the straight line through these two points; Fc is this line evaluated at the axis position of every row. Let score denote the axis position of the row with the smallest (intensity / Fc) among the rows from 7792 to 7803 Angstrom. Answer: 7792.98 Angstrom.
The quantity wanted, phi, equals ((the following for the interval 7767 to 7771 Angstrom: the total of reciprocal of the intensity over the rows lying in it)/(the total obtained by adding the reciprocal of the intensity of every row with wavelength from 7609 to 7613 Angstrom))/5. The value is 0.185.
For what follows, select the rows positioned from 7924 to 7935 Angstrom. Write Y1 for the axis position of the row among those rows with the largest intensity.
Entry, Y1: 7928.73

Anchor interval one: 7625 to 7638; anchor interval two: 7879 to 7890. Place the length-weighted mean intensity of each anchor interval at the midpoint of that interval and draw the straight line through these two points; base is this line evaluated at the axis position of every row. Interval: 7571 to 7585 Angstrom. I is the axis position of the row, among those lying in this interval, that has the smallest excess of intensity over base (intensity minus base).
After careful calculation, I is 7571.88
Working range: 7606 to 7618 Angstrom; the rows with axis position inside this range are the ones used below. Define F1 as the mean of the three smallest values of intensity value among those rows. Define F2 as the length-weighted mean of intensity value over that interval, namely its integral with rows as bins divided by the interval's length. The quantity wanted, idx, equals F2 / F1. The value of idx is 1.14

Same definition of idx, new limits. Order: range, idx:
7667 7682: 1.04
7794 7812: 1.04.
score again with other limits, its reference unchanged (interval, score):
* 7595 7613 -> 7610.33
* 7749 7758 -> 7753.60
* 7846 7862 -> 7847.00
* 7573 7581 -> 7580.60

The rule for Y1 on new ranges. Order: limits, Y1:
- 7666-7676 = 7675.44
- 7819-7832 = 7821.74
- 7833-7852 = 7839.77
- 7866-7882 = 7866.90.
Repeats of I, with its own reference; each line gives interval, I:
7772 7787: 7780.43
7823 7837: 7834.36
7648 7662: 7661.32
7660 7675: 7664.85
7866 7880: 7877.77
